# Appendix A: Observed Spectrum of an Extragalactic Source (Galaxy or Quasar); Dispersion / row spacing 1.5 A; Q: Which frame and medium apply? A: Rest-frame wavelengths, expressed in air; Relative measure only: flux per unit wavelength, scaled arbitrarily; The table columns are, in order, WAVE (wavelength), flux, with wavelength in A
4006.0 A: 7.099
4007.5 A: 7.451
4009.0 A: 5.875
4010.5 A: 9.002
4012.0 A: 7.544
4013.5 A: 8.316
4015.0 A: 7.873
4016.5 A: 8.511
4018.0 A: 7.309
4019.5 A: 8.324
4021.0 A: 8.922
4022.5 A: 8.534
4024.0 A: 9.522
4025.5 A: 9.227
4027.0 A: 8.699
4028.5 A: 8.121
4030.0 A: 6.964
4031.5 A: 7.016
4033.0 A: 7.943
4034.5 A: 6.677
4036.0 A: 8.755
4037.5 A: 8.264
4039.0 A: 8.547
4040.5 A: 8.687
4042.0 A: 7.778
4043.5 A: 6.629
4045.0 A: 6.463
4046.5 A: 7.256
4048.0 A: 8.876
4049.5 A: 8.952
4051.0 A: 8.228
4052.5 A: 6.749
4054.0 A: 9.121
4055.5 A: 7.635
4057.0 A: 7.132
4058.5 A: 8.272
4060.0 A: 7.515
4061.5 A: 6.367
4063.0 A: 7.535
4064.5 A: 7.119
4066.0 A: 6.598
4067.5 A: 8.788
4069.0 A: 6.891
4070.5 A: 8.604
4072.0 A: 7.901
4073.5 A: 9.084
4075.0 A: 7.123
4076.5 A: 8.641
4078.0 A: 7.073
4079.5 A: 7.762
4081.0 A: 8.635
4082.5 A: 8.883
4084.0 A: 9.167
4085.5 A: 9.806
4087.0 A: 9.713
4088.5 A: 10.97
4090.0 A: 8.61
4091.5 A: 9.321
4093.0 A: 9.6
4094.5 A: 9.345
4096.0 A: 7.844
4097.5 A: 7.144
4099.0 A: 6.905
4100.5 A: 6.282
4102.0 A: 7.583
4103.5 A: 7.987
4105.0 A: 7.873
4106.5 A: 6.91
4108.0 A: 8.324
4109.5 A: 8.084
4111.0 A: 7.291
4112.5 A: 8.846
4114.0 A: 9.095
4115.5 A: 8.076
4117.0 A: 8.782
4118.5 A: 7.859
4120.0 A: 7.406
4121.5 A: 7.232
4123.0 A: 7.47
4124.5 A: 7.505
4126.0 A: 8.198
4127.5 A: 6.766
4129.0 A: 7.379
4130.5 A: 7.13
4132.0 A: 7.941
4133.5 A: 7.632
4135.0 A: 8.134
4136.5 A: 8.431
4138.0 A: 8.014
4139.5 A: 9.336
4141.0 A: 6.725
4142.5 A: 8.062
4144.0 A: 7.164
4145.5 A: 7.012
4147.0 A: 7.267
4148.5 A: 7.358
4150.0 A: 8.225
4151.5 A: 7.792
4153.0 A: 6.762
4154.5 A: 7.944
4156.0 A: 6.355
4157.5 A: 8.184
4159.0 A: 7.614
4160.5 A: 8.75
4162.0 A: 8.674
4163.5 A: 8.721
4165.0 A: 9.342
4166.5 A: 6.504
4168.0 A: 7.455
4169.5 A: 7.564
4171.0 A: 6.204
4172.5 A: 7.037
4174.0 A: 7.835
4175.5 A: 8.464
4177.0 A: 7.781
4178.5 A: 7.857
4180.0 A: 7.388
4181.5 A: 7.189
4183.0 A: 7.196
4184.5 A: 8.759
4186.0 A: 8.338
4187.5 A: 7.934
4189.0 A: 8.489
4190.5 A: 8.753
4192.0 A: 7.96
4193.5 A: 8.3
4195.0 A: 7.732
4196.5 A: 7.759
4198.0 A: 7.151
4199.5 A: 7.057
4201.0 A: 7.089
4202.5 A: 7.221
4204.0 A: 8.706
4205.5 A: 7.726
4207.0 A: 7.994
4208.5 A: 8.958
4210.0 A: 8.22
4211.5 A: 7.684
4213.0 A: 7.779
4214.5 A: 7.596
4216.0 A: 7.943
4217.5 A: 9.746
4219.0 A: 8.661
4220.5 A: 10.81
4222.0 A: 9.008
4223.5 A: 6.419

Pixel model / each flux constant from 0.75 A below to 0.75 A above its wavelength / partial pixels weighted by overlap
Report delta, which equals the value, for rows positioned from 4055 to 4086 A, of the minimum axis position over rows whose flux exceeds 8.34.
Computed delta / 4067.5 A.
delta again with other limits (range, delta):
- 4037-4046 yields 4039.0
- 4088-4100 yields 4088.5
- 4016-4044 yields 4016.5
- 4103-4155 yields 4112.5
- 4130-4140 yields 4136.5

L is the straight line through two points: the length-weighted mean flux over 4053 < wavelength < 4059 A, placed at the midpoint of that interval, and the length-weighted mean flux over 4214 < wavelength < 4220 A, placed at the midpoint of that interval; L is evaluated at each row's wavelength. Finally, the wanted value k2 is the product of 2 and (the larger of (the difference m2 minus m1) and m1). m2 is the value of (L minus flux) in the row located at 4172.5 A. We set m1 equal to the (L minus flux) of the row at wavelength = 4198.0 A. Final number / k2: 2.8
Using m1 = 1.39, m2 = 1.4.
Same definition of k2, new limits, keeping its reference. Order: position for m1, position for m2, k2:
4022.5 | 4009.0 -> 5.2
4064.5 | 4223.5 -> 2.7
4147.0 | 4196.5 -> 2.1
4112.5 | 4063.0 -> 2.2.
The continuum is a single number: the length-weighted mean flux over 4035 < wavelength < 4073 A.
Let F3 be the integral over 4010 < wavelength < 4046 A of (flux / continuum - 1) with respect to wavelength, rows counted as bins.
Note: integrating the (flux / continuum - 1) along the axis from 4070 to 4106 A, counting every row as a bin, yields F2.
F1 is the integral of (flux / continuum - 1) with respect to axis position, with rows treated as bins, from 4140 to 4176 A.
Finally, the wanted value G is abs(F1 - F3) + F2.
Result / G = 4.79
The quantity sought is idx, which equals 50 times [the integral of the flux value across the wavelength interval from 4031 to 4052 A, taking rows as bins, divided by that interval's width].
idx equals 393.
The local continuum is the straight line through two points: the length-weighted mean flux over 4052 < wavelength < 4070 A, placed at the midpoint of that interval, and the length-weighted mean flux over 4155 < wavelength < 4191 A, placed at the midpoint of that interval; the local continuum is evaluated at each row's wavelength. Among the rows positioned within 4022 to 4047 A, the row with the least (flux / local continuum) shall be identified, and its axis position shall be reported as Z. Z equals 4045.0 A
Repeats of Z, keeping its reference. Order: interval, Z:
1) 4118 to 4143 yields 4141.0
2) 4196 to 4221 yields 4199.5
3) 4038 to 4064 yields 4061.5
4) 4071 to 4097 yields 4078.0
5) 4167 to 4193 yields 4171.0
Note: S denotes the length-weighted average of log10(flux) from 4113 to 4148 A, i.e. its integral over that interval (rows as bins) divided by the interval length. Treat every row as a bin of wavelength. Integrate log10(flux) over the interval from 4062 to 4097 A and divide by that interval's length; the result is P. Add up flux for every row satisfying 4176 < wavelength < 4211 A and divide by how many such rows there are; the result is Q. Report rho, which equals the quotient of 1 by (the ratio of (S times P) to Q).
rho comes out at 9.6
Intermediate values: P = 0.92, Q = 7.89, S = 0.889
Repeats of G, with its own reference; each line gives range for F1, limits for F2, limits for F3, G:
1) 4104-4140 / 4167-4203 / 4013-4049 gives 0.25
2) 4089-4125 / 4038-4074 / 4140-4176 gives 1.63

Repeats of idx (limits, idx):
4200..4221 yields 413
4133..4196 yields 391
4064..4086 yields 407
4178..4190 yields 396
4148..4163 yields 389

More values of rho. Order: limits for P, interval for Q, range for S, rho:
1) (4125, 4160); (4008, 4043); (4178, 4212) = 10.3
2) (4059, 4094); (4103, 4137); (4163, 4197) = 9.6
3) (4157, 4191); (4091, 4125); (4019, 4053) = 9.8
